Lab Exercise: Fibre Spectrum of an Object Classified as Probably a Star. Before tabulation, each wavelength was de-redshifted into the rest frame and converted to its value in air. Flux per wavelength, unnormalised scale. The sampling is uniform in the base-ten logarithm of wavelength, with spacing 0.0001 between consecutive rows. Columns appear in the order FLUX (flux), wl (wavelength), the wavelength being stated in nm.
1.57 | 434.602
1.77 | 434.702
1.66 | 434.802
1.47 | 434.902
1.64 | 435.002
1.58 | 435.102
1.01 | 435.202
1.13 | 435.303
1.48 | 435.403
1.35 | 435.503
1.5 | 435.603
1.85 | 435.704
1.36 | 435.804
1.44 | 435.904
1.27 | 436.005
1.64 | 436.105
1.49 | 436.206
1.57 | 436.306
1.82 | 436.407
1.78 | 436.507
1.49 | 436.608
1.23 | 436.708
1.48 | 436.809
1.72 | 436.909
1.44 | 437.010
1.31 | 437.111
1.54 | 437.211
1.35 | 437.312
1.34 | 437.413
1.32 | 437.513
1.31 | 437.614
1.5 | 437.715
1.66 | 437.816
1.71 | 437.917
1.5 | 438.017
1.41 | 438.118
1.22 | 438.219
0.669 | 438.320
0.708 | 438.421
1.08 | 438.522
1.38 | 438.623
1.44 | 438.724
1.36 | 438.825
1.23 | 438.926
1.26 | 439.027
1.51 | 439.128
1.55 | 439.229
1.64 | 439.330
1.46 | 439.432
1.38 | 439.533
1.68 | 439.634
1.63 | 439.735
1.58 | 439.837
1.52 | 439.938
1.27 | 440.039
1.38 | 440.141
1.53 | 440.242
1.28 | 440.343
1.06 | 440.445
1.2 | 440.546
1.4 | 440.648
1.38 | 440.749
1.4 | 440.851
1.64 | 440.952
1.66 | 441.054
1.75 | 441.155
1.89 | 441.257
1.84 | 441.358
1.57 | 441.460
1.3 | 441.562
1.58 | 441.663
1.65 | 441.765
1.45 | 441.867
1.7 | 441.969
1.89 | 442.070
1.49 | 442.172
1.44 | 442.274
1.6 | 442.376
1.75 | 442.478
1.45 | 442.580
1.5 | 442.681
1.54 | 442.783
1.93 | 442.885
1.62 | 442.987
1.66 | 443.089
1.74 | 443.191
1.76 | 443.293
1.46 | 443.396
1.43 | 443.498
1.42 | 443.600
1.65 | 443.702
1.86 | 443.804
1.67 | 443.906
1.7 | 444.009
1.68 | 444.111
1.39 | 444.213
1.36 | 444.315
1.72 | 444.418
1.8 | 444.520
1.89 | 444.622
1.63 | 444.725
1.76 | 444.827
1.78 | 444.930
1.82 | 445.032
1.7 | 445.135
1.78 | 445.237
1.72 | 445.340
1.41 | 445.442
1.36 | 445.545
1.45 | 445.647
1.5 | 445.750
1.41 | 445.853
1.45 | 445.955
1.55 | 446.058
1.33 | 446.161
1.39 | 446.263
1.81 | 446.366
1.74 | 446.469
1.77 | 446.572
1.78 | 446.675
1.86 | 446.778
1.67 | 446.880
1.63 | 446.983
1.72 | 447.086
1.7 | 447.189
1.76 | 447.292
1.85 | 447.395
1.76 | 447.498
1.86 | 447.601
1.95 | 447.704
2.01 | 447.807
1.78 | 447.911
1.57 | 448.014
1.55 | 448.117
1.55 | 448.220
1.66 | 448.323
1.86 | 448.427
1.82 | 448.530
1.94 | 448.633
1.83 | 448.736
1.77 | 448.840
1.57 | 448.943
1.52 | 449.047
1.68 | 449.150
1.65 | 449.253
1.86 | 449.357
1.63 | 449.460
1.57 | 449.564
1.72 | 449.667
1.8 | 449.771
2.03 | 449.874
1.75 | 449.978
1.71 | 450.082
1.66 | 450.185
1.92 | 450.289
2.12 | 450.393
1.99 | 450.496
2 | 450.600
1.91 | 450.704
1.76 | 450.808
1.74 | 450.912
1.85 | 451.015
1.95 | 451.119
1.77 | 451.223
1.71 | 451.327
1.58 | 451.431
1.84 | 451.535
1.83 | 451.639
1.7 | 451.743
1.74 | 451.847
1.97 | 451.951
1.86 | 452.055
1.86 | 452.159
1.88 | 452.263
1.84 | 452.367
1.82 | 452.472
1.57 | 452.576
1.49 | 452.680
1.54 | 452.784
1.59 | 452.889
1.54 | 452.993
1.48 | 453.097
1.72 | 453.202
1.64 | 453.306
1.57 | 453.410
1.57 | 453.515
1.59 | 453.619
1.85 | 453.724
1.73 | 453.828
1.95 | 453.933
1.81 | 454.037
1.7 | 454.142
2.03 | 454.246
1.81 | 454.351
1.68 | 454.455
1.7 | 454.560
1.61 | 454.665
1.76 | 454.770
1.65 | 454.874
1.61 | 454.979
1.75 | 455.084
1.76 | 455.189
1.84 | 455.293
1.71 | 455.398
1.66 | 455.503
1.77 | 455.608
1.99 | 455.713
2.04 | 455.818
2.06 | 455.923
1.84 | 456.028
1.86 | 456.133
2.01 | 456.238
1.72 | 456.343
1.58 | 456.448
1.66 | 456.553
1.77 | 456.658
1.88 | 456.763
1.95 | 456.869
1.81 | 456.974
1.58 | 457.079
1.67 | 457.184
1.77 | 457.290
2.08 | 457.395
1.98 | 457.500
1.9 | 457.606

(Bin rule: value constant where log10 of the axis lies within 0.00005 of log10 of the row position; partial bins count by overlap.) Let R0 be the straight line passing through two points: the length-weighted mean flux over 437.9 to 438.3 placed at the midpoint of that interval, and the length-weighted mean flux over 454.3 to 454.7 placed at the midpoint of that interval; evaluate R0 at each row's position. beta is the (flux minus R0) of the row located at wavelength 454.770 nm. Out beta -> 0.05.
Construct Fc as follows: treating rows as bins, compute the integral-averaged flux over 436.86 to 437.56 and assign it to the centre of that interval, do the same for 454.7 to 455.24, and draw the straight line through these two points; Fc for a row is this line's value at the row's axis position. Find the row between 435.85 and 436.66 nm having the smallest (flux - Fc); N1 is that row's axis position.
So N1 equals 436.005 nm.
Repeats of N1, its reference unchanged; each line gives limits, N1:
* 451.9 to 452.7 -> 452.680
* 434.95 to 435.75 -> 435.202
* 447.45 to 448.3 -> 448.220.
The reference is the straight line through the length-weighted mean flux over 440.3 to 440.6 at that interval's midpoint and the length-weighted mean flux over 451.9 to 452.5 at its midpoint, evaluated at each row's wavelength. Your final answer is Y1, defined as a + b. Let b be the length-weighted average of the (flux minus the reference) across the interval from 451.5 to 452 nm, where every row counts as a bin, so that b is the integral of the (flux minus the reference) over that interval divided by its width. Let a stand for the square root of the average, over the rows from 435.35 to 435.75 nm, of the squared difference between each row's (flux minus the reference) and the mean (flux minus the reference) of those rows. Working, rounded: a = 0.180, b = 0.0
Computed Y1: 0.15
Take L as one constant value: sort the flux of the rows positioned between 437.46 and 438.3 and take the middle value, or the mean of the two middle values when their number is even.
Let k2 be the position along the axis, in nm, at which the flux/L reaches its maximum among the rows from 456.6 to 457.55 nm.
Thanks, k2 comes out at 457.395 nm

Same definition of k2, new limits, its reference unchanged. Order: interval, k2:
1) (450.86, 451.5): 451.119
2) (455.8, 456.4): 455.923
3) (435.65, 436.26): 435.704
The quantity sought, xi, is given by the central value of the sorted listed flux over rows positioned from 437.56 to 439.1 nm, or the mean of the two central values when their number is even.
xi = 1.36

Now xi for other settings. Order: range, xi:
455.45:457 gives 1.84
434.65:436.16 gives 1.48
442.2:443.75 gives 1.60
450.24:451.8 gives 1.84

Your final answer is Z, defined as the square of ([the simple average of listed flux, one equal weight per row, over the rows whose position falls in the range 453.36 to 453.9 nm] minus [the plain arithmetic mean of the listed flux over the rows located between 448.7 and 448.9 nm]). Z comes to 0.019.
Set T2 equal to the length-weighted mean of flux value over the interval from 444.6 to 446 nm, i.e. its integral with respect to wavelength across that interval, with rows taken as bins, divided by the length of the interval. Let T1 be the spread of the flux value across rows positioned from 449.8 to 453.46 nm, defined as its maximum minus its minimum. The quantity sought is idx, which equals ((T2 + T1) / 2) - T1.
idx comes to 0.487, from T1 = 0.64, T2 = 1.61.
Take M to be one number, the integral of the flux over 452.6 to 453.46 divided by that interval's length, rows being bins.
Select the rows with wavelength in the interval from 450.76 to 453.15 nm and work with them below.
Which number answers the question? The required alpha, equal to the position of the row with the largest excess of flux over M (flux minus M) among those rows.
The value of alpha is 451.951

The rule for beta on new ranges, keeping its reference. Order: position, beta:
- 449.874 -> 0.42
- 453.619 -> -0.10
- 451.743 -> 0.05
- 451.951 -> 0.32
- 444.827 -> 0.25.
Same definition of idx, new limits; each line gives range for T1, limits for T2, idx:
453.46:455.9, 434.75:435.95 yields 0.494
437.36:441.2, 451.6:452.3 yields 0.377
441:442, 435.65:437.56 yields 0.454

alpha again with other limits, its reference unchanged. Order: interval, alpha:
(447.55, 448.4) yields 447.807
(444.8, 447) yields 446.778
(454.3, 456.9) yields 455.923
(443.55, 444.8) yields 444.622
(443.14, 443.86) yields 443.804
